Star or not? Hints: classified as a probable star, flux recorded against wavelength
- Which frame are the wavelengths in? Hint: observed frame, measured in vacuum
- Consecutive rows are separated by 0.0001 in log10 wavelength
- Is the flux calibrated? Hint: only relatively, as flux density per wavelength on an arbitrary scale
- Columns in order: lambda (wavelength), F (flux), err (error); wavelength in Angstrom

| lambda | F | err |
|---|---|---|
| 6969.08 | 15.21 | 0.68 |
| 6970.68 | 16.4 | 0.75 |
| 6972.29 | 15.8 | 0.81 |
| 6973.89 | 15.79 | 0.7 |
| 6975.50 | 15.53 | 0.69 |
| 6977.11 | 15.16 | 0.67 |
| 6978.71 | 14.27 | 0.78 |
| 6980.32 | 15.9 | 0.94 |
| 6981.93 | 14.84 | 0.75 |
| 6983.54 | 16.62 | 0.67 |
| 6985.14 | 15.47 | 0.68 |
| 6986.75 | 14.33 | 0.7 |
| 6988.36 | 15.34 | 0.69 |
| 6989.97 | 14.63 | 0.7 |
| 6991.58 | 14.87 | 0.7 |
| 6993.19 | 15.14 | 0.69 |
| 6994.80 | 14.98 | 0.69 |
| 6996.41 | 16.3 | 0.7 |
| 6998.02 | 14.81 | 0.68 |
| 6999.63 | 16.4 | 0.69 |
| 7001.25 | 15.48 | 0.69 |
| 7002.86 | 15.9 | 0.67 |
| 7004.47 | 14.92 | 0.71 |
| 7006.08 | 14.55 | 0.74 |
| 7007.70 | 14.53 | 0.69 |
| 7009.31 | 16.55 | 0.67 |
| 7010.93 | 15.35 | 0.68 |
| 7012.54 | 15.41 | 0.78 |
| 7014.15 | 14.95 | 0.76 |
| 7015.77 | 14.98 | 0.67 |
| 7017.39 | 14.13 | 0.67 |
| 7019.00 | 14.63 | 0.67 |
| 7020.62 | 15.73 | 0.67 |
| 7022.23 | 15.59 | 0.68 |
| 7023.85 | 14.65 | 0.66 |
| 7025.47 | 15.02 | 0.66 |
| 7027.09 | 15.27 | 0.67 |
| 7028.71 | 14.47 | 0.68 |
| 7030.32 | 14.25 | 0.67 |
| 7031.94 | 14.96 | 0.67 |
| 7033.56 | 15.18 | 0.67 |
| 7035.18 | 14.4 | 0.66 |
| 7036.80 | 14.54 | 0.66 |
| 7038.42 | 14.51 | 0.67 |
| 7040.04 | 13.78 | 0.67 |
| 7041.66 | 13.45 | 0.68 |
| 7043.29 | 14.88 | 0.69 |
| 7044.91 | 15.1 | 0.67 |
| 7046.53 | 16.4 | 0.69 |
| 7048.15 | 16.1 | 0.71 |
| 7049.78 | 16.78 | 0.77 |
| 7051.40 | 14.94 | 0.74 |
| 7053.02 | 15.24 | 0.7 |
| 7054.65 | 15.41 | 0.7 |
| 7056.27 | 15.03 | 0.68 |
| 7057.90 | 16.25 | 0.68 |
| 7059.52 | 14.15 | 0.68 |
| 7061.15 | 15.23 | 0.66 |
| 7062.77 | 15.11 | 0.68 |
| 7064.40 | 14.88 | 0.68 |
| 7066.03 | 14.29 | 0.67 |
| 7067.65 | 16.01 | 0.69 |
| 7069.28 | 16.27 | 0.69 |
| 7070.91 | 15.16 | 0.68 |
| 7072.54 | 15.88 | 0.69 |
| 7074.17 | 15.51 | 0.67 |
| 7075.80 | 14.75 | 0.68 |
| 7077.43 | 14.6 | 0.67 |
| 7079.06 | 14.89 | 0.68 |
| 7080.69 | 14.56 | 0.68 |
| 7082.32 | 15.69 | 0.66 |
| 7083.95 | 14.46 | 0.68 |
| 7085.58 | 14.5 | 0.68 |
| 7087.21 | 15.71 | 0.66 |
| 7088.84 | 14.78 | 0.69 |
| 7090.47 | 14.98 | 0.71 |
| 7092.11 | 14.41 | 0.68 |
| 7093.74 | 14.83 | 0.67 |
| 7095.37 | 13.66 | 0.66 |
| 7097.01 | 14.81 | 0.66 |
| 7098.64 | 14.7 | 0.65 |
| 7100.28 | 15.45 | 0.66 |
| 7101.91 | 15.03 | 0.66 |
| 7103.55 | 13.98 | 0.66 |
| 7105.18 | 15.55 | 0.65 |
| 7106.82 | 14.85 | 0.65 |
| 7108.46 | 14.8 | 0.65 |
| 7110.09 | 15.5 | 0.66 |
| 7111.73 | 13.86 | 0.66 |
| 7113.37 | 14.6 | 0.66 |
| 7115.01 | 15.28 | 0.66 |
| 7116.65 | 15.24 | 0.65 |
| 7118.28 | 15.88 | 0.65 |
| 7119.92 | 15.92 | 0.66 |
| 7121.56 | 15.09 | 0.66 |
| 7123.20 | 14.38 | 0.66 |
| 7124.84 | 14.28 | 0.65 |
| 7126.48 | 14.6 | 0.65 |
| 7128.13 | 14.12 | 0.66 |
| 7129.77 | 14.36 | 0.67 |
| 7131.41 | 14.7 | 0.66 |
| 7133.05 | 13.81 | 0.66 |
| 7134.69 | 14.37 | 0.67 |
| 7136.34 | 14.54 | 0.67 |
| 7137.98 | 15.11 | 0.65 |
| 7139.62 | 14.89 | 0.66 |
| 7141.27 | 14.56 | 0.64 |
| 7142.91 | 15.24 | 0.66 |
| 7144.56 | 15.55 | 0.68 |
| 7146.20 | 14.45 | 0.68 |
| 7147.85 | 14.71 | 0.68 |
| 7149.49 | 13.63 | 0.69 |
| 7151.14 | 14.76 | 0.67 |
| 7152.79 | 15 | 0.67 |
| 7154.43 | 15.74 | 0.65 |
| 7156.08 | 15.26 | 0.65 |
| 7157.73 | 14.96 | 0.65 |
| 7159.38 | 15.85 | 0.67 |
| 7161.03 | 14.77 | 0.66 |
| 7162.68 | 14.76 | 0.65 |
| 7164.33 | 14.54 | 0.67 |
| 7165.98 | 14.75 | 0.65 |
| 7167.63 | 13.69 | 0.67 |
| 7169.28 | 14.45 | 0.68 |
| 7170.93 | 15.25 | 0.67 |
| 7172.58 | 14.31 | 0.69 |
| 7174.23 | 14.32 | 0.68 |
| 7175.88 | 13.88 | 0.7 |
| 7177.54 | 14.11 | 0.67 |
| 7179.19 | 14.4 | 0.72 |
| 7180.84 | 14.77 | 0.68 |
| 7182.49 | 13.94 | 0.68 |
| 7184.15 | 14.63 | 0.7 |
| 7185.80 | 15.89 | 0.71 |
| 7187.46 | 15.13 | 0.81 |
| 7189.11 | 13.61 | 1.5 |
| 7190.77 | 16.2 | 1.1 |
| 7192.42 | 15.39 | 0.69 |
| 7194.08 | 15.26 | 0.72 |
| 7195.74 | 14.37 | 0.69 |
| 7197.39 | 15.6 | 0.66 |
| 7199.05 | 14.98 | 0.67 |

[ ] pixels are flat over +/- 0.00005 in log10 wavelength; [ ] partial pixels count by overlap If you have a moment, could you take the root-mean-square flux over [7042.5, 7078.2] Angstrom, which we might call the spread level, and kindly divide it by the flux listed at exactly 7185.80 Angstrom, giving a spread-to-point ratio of 0.97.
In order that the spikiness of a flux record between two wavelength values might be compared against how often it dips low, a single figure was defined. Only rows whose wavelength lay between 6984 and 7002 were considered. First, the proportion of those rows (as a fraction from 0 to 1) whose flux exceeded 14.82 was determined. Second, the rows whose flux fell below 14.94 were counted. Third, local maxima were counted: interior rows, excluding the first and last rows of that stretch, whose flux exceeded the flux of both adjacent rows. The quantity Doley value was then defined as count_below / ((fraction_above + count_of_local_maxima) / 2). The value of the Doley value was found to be 1.7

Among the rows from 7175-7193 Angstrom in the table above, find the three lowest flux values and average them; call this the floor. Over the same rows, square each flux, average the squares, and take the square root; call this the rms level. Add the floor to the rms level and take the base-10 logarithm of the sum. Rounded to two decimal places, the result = 1.46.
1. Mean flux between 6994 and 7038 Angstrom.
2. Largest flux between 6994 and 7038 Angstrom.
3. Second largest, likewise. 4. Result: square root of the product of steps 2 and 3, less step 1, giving 1.37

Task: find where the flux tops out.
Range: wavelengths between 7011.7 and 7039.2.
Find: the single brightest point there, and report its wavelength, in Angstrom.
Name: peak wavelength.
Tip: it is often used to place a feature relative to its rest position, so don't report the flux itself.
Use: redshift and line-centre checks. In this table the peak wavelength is 7020.62 Angstrom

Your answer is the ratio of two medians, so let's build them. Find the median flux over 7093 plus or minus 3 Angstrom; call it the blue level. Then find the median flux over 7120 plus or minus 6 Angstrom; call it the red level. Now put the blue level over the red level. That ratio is 0.96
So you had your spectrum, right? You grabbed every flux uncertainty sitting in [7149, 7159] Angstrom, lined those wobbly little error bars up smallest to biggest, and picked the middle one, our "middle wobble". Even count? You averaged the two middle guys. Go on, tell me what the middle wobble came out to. 0.660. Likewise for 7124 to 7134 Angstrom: 0.660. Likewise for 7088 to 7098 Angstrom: 0.675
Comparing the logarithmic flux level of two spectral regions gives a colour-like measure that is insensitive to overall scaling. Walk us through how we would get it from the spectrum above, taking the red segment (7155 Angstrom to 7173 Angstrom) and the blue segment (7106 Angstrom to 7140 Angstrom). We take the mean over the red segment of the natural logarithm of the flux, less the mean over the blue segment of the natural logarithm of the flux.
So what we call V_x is 0.00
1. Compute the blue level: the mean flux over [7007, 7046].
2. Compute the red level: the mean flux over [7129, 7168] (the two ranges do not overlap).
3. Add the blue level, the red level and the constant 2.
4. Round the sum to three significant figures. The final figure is 31.6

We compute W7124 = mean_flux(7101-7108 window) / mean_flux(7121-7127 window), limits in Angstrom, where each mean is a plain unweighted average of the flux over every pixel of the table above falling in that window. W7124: 1.02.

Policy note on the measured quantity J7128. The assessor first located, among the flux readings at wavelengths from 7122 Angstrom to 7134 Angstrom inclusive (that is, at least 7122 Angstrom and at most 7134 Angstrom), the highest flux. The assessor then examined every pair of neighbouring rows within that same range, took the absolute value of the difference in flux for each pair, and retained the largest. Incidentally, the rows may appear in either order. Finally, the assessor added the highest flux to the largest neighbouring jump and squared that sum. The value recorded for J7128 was 243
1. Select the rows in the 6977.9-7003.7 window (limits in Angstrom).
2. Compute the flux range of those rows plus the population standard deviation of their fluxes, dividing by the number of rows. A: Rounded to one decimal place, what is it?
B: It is 3.1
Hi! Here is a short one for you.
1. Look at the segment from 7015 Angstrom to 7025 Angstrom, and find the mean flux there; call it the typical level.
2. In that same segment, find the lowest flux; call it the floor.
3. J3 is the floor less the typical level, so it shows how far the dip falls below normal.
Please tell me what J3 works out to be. -0.82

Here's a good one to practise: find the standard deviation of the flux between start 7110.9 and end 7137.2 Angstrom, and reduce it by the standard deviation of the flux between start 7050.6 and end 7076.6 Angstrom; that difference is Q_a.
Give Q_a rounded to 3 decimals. 0.013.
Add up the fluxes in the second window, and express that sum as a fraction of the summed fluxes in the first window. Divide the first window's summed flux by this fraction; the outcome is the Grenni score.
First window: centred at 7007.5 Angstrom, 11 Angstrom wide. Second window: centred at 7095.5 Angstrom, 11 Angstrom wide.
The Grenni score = 112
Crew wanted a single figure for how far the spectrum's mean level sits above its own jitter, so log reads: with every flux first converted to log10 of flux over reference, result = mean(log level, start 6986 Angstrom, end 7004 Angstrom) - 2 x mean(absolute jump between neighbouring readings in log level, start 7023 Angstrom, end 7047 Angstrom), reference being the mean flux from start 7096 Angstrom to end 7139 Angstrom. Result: -0.018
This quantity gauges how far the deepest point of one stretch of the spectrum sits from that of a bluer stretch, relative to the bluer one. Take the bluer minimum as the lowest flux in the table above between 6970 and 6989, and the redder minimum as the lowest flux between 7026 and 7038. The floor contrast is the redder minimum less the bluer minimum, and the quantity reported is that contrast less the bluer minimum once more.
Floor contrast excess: -14.3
